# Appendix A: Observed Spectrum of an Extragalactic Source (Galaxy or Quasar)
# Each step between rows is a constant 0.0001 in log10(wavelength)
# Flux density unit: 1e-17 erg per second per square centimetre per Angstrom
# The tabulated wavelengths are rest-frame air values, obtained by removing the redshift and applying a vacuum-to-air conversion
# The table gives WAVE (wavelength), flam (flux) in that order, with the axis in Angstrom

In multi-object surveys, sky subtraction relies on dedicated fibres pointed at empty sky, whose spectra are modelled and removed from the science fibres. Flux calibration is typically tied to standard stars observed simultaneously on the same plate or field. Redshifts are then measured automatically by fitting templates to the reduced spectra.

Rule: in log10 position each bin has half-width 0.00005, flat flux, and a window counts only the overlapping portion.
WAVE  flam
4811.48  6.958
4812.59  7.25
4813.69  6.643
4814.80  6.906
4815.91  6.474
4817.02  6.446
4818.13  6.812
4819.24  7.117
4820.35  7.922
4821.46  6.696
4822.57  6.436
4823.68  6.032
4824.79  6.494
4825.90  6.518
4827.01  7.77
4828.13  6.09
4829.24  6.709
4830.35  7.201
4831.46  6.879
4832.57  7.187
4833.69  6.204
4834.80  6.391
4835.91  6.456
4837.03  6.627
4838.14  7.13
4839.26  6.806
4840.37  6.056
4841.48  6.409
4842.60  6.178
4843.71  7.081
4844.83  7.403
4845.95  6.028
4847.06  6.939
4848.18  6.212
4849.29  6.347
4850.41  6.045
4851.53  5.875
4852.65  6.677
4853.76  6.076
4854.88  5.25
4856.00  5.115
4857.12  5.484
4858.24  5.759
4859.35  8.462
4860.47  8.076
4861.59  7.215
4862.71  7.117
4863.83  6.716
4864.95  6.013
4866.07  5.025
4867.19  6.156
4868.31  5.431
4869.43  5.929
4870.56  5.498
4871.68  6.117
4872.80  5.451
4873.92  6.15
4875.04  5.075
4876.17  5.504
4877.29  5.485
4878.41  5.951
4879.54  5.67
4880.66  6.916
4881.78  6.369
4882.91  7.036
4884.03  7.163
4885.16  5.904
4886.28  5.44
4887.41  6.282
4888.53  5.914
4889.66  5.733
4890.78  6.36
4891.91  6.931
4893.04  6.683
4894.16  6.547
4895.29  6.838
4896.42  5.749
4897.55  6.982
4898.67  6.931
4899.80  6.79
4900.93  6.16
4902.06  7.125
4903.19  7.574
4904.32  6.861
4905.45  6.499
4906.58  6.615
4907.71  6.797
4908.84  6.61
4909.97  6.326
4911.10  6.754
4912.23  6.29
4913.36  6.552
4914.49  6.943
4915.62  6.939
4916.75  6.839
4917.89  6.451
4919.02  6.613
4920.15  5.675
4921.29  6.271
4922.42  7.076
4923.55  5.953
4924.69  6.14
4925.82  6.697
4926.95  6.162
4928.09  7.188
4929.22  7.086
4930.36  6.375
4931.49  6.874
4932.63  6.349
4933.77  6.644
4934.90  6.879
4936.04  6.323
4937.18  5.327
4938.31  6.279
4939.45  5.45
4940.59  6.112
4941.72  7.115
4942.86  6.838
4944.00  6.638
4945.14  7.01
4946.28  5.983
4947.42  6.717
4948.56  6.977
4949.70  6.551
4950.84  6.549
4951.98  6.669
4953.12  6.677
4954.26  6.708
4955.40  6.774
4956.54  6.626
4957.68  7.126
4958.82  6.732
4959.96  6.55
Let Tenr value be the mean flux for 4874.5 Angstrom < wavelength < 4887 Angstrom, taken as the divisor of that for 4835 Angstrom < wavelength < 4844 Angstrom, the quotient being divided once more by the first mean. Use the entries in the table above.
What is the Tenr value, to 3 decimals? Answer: 0.180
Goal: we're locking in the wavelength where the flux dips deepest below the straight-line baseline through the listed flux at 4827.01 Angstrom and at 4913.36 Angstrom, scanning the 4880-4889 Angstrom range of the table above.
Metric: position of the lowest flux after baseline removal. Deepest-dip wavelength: 4886.28 Angstrom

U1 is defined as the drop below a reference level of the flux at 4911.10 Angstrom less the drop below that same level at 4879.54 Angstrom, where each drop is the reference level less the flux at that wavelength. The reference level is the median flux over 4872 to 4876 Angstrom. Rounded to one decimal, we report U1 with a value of -1.1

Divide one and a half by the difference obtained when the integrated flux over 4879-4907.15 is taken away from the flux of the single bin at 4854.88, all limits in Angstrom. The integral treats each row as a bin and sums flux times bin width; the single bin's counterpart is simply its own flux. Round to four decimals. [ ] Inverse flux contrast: -0.0084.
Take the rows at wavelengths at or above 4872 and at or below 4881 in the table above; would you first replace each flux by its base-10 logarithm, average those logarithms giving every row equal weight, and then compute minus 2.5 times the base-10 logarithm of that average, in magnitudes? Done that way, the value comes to 0.30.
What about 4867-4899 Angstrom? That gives 0.26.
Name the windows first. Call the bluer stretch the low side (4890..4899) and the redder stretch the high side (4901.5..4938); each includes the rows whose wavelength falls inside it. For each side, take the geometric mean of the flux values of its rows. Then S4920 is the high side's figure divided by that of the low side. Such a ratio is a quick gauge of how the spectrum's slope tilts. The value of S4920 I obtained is 0.99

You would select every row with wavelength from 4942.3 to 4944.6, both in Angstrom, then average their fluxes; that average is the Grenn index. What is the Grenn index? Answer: 6.7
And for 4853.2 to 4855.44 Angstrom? 5.7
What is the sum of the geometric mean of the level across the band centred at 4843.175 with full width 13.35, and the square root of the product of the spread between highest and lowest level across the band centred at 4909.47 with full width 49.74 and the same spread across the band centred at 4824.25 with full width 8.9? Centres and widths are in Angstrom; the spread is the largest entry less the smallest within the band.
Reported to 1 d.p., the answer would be 8.6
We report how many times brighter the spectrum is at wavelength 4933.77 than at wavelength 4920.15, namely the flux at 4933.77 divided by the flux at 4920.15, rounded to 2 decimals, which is 1.17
